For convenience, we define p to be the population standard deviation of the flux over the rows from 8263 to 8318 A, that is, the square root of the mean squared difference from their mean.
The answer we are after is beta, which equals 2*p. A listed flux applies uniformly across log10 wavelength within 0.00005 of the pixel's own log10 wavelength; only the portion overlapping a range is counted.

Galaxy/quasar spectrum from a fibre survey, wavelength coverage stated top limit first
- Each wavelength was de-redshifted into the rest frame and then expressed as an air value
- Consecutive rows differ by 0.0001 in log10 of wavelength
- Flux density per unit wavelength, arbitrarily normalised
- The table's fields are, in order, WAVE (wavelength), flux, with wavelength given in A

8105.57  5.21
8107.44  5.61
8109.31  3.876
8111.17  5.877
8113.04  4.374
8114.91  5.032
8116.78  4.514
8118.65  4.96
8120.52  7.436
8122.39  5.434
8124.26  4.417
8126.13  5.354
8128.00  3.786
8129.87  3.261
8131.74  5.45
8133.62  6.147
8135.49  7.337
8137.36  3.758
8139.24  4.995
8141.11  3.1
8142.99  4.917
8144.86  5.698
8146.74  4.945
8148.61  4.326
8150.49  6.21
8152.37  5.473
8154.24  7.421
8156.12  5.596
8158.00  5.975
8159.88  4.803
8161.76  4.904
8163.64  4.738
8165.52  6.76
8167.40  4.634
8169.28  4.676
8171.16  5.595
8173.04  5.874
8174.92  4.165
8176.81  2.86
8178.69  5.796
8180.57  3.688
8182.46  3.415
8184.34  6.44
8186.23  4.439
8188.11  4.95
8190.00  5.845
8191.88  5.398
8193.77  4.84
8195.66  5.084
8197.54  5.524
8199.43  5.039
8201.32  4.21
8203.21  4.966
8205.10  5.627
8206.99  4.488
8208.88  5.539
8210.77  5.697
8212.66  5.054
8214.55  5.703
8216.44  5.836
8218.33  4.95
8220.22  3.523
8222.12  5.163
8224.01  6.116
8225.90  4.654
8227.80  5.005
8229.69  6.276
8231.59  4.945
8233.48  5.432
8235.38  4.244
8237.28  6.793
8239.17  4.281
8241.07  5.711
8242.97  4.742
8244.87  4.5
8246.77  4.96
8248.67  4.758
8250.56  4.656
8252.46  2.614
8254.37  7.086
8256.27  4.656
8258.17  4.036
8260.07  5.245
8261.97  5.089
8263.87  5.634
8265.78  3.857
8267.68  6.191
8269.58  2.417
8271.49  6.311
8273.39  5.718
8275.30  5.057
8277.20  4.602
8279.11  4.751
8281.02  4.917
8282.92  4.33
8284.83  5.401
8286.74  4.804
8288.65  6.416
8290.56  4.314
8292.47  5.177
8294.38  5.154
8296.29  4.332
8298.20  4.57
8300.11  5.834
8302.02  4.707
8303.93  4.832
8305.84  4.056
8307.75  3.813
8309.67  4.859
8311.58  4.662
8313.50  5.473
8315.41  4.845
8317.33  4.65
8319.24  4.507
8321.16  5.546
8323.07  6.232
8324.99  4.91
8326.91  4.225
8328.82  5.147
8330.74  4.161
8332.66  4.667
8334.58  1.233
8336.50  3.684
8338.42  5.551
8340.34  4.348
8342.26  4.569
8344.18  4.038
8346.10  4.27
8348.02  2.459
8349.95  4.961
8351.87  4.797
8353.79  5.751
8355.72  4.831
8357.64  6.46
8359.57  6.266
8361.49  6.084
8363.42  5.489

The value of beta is 1.6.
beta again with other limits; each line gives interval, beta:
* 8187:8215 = 0.9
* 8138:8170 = 1.9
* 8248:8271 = 2.6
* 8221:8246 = 1.5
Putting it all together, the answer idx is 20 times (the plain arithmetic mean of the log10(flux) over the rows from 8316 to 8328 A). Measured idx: 13.9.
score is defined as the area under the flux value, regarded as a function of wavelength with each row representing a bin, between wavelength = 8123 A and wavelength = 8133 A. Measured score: 45.4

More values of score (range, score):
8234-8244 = 51.6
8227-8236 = 47.0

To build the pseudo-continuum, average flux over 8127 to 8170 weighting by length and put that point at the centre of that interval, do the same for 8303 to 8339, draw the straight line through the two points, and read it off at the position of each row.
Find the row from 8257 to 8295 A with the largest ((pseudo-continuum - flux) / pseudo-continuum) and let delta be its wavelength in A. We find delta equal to 8269.58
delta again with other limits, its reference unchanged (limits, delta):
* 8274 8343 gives 8334.58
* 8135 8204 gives 8176.81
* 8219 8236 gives 8220.22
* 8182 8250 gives 8182.46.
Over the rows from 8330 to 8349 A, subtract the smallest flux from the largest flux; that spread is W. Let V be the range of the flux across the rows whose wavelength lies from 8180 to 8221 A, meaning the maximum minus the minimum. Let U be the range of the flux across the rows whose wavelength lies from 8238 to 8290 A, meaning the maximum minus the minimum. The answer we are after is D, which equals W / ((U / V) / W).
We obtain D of 12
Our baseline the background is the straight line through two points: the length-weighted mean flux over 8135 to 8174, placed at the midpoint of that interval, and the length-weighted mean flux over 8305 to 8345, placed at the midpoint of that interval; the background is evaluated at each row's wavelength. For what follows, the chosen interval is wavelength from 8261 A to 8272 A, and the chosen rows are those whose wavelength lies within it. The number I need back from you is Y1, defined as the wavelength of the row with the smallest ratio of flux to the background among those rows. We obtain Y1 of 8269.58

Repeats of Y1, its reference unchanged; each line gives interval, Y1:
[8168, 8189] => 8176.81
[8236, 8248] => 8239.17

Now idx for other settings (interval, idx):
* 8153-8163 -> 15.1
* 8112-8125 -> 14.1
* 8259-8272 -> 13.5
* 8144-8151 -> 14.4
